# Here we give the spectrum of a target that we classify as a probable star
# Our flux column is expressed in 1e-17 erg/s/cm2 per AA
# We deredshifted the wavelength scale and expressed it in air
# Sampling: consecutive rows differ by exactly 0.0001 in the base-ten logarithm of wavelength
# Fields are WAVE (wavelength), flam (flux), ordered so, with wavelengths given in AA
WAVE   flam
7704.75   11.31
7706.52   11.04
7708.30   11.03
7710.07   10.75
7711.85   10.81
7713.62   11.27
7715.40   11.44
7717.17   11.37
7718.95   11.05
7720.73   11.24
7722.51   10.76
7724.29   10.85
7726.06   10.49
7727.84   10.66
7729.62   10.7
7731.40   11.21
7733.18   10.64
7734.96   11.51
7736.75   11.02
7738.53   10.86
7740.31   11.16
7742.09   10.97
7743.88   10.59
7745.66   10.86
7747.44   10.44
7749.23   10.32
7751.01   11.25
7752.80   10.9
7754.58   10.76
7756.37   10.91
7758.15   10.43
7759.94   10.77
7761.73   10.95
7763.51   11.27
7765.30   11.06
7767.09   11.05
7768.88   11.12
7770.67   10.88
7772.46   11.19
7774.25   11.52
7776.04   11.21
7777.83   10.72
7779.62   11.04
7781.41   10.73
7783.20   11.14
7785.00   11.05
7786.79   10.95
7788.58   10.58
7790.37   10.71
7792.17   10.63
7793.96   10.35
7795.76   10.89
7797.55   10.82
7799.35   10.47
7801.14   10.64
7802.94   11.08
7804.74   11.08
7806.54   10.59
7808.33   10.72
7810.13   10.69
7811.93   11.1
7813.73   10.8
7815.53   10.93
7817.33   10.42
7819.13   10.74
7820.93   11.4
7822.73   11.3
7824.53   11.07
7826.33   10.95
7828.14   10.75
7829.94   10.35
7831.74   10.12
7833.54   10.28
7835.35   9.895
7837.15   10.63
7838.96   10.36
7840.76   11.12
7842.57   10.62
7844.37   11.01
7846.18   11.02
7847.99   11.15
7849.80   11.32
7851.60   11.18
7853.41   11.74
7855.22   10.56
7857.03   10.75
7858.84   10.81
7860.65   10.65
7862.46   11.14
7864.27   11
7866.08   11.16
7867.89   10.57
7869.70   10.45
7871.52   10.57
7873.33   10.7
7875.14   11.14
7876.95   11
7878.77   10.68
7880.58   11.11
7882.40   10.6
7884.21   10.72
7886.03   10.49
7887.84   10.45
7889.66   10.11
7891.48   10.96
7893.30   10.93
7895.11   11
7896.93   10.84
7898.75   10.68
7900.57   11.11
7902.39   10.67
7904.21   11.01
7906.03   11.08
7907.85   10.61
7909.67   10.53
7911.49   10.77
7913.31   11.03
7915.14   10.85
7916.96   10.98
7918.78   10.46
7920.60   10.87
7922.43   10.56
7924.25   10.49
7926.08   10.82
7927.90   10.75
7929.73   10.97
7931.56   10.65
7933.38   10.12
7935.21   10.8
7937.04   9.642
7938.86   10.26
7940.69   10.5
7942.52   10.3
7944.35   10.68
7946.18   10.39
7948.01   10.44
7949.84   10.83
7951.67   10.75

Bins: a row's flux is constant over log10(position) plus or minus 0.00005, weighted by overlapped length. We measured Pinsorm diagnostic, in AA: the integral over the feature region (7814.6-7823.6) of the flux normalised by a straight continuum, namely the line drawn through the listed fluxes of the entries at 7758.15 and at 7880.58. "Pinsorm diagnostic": 9.16 AA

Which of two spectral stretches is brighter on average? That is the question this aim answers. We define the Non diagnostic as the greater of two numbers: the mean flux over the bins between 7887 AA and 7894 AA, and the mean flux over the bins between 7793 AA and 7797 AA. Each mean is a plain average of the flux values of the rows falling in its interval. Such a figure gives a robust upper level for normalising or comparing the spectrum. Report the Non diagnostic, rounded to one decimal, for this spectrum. 10.6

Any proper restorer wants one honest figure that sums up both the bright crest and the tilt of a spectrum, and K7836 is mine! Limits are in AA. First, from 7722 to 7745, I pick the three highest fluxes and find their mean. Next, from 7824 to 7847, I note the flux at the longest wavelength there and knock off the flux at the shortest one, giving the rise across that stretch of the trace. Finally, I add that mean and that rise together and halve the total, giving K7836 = 5.62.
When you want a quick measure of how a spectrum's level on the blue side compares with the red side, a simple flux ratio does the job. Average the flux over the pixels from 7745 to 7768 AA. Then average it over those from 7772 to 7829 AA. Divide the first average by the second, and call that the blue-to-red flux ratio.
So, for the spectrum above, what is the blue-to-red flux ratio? 1.00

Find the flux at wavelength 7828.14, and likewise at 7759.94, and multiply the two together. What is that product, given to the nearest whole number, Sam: 116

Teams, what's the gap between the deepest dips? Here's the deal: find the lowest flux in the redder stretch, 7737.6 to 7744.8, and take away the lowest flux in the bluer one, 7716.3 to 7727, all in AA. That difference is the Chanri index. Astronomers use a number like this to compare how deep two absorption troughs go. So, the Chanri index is 0.1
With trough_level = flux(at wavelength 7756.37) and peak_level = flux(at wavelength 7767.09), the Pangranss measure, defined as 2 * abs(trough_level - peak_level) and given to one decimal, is 0.3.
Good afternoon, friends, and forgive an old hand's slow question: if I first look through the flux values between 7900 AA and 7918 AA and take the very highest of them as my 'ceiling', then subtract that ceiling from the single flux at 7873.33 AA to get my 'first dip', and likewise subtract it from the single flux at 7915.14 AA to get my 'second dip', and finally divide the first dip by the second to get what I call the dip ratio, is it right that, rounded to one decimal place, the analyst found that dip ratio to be 1.6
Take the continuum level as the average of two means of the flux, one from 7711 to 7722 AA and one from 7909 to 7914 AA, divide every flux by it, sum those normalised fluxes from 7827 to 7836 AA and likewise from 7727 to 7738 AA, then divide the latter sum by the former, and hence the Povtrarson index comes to 1.28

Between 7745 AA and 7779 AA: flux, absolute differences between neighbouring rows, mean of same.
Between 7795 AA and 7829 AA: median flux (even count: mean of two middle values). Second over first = 36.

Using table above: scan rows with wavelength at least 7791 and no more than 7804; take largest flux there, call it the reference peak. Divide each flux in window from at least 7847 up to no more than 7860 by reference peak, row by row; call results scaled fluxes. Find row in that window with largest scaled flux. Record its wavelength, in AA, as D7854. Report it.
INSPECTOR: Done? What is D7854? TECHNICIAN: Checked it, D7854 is 7853.41 AA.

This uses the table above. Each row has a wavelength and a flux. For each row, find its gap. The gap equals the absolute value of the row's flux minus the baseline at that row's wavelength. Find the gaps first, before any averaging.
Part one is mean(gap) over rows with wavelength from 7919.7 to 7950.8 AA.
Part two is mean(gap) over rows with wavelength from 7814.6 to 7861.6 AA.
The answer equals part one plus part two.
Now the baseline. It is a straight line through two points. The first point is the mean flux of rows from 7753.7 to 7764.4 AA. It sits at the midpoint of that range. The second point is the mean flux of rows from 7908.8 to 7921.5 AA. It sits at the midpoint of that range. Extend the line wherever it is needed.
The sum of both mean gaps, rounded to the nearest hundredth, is 0.63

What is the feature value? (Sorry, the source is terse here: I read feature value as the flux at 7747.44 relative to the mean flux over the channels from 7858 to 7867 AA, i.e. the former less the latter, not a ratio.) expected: -0.5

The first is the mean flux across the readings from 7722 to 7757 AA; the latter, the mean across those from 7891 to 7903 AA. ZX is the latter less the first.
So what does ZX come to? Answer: 0.04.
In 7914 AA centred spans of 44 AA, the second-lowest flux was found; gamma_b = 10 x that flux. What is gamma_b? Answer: 105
